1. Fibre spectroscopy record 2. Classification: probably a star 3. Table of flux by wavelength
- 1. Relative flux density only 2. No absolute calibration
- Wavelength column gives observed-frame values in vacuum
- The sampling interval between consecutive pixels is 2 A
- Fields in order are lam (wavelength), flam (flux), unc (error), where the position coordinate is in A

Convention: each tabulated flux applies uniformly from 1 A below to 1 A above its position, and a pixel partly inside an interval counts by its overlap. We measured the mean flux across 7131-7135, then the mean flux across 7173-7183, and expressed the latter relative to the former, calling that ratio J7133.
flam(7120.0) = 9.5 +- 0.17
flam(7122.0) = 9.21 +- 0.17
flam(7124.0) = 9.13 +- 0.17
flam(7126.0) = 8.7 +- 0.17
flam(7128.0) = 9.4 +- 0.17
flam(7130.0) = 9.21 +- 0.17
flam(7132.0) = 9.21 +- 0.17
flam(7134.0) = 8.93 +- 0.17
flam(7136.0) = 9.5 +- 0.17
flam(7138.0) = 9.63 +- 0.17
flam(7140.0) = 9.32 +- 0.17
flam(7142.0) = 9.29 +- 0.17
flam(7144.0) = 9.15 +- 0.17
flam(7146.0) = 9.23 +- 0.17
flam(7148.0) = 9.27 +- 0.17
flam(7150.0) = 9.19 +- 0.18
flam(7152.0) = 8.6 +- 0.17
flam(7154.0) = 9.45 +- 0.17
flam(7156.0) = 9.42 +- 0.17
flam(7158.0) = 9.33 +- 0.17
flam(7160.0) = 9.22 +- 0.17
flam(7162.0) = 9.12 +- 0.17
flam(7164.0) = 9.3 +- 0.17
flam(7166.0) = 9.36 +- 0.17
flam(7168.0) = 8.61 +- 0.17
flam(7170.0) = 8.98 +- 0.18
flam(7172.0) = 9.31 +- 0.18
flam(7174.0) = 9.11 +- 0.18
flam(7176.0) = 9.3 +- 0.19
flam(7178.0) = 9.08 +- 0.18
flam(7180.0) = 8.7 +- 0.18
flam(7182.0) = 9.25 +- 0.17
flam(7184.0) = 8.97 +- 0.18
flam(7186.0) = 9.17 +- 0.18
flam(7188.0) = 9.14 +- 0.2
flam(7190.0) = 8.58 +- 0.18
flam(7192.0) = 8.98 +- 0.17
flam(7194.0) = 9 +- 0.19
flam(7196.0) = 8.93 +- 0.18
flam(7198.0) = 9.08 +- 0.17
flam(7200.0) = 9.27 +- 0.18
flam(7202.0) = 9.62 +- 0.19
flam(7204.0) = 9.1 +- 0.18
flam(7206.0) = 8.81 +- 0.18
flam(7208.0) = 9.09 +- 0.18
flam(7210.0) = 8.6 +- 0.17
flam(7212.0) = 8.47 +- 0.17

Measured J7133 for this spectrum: 1.00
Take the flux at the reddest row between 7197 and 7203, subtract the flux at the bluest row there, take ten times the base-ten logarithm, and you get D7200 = -2.7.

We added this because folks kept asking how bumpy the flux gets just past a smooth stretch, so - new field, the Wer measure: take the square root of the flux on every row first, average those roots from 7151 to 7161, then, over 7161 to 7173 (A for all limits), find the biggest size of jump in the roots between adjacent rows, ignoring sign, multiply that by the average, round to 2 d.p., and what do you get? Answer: 0.38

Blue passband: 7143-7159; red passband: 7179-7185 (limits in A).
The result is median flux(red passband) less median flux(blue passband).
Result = -0.28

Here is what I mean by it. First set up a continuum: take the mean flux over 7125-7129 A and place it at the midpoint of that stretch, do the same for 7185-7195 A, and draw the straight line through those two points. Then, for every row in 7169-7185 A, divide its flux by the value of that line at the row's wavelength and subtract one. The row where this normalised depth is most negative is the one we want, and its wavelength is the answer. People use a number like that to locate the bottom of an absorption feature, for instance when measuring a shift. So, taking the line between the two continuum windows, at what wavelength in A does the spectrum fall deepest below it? 7180.0 A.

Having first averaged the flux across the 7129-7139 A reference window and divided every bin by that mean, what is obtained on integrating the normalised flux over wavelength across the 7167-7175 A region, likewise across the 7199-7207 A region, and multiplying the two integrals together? 61.3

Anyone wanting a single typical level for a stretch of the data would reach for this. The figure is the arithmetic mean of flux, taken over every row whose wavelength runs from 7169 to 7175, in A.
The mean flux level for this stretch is 9.13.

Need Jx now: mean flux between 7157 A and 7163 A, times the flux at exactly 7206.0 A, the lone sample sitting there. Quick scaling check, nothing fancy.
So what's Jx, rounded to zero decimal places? 81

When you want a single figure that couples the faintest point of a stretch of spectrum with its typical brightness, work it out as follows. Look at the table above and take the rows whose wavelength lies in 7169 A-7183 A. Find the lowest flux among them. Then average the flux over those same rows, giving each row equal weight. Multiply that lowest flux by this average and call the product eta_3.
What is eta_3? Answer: 79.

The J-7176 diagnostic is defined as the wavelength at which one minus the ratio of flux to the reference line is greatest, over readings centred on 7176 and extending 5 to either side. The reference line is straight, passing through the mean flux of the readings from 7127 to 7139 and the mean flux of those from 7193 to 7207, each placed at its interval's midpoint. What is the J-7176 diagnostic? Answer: 7180.0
